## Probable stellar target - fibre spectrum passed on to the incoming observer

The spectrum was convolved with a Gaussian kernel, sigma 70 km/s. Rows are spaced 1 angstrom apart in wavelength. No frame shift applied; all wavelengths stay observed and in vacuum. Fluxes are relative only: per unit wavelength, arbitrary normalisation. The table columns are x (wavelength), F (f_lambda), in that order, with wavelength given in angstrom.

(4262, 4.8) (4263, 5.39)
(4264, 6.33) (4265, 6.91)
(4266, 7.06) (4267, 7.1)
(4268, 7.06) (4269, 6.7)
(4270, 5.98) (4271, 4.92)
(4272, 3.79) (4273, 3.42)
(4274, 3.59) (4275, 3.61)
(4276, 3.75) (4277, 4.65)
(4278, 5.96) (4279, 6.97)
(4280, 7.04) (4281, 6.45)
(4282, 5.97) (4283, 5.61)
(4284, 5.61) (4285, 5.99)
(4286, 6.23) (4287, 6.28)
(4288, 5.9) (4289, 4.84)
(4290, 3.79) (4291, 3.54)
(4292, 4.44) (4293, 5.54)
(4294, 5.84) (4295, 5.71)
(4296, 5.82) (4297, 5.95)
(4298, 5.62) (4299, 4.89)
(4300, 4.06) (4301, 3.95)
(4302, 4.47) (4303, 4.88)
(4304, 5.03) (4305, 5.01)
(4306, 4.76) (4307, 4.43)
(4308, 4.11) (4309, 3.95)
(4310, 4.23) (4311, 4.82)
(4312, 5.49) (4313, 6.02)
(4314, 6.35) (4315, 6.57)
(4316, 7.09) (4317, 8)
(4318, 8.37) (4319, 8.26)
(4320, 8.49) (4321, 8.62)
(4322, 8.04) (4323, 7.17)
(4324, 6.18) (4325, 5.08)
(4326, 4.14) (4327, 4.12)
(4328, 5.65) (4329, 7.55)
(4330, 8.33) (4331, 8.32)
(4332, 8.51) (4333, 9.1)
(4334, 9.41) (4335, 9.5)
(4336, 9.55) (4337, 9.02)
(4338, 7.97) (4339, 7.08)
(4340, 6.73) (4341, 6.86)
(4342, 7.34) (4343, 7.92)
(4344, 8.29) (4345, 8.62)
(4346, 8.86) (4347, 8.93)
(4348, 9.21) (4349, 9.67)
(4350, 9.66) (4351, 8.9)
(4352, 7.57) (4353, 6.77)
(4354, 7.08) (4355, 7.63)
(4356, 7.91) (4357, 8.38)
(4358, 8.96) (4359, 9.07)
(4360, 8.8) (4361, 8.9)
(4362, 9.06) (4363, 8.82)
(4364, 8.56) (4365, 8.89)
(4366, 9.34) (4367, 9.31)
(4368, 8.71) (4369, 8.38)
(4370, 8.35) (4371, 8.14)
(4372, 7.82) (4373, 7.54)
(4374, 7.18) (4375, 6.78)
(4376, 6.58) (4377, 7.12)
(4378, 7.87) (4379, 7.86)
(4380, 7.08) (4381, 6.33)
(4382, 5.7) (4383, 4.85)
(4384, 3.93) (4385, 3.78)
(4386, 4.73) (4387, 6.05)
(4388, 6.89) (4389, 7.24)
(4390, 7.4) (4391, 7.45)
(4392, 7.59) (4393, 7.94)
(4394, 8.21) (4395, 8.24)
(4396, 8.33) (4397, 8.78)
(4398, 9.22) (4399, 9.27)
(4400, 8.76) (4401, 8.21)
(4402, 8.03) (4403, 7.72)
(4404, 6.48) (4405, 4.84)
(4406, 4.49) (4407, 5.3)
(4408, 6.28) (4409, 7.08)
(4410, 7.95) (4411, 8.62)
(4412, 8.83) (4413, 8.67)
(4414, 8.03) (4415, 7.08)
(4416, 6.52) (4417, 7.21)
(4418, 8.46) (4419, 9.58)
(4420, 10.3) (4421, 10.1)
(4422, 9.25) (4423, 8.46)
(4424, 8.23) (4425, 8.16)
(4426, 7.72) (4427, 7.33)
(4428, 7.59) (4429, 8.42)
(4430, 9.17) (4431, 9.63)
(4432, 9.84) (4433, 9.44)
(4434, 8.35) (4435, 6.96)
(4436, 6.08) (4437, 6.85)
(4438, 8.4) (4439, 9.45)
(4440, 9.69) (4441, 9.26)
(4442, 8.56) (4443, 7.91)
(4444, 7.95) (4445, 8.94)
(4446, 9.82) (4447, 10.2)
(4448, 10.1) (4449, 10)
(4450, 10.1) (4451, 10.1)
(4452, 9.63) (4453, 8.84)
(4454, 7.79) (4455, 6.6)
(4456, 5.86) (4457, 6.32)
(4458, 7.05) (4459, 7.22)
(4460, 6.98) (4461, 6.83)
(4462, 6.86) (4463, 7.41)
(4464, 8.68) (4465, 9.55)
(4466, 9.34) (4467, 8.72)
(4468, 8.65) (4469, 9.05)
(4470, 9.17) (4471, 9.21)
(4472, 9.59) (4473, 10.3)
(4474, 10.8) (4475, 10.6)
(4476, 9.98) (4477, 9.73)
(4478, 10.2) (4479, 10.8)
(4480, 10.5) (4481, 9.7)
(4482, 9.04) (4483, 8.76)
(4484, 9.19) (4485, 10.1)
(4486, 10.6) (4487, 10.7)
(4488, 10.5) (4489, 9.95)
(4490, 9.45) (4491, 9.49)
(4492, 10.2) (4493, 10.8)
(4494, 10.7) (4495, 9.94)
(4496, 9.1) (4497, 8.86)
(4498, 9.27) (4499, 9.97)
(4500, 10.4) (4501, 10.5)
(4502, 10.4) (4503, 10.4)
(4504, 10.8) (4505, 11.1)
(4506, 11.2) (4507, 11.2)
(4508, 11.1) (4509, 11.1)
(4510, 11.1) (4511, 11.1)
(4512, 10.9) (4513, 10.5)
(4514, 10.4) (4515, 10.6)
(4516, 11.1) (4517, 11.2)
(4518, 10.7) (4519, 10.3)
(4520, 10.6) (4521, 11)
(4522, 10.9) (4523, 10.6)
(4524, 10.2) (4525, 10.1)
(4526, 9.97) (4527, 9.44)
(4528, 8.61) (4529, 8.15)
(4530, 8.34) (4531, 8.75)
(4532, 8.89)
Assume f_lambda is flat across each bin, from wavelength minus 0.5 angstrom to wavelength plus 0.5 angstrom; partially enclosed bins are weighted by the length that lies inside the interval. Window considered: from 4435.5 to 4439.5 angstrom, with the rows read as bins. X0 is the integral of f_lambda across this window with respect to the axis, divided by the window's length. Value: 7.7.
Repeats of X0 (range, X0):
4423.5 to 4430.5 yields 8.1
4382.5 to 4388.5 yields 5.0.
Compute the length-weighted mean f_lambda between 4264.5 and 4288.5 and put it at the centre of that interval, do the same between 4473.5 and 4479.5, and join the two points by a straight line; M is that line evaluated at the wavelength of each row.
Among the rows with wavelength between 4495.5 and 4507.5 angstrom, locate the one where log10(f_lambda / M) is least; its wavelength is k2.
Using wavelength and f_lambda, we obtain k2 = 4497 angstrom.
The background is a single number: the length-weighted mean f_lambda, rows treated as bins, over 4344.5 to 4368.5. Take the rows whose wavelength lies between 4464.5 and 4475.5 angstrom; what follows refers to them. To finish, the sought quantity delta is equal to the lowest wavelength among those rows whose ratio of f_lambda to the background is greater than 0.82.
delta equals 4465 angstrom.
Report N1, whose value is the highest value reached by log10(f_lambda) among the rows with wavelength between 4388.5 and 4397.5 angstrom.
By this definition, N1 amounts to 0.94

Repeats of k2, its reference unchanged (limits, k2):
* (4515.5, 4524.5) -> 4524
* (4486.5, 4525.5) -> 4497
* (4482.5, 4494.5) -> 4483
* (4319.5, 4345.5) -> 4327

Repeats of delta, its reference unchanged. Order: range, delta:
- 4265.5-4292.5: 4267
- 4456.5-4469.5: 4459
